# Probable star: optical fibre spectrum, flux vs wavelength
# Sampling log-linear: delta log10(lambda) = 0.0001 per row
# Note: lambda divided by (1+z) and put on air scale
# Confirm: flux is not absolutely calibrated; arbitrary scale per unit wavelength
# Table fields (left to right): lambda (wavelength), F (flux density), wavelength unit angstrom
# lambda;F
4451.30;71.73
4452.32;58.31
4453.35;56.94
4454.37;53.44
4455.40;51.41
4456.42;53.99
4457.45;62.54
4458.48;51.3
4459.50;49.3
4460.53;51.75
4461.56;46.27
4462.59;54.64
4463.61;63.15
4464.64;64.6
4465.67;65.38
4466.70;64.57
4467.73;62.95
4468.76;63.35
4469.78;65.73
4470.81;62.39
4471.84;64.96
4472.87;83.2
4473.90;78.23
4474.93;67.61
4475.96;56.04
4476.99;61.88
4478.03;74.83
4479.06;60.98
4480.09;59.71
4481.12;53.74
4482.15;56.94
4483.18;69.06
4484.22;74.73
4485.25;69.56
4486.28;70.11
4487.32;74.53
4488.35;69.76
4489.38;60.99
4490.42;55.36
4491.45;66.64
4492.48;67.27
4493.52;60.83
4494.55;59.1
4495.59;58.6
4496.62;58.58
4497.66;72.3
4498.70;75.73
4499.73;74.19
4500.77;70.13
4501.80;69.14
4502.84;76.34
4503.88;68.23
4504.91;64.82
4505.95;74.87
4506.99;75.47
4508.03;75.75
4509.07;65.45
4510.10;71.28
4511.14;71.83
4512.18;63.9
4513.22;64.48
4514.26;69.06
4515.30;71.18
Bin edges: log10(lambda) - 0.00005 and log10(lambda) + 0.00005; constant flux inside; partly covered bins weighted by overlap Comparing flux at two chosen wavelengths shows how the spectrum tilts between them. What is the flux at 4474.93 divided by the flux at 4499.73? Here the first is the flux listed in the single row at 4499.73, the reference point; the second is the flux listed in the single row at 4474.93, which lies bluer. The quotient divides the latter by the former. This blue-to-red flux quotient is 0.911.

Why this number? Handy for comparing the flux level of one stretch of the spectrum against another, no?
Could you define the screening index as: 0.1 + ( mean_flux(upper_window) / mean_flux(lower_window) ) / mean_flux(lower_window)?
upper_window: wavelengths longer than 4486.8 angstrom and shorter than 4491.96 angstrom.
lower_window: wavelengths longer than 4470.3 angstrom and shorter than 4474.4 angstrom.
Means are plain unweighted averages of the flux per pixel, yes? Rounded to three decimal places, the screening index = 0.113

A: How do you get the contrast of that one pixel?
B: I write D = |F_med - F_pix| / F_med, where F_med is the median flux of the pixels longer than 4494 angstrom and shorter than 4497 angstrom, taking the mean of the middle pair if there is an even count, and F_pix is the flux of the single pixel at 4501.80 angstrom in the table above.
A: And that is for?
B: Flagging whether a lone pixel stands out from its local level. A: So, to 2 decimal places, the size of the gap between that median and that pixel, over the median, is 0.18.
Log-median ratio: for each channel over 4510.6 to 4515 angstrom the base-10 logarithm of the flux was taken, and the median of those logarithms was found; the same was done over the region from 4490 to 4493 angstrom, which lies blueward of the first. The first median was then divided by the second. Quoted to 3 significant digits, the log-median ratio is 1.00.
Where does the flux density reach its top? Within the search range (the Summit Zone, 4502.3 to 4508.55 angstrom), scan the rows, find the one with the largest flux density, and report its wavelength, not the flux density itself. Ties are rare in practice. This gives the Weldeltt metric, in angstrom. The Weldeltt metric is 4502.84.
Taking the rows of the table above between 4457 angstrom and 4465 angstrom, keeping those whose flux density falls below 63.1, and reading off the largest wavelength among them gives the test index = 4462.59 angstrom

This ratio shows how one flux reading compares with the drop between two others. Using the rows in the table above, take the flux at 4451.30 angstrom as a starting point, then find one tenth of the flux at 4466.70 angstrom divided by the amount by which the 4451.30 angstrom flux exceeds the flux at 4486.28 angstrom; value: 3.99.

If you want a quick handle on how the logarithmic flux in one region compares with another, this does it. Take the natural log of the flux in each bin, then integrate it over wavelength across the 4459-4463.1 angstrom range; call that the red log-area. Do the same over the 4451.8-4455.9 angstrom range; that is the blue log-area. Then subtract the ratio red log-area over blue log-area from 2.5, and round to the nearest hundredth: 1.52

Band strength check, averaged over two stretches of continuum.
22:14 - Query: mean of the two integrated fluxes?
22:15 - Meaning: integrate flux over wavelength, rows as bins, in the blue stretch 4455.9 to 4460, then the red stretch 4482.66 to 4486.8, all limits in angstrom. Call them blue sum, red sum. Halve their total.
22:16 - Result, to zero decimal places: 258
